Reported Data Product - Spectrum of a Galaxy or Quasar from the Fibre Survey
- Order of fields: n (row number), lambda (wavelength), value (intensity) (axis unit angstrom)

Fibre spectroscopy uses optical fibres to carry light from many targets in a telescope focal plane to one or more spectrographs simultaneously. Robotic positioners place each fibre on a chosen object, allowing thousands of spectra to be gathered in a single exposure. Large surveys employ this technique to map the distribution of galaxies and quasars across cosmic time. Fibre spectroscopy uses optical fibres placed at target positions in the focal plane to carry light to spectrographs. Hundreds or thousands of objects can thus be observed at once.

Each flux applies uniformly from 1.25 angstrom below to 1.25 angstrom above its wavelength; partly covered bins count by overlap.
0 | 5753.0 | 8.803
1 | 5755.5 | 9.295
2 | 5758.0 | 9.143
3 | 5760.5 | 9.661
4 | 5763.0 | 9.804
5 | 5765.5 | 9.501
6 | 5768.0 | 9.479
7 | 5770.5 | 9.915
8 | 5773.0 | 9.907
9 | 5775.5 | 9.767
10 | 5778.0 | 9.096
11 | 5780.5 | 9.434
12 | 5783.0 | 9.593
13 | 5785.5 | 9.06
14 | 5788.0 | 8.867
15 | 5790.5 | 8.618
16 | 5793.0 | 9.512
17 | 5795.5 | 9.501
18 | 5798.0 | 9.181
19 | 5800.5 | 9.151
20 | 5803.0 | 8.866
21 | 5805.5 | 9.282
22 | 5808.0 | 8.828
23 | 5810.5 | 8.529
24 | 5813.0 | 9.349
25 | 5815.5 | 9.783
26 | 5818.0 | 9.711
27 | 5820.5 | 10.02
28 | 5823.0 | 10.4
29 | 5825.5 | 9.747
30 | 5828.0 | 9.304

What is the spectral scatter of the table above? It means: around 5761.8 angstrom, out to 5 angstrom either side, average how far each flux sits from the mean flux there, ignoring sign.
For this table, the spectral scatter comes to 0.205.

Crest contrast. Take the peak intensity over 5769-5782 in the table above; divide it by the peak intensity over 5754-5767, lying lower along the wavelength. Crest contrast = 1.01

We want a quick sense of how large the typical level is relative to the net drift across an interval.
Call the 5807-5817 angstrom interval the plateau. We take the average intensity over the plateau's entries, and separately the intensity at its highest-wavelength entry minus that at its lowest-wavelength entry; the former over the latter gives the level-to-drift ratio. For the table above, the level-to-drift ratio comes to 10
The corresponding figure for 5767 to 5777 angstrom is 34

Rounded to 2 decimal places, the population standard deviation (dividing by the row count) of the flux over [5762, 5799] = 0.37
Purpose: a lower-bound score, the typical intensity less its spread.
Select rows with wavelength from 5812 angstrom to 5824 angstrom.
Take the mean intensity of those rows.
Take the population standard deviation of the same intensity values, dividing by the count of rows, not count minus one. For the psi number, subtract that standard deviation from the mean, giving 9.5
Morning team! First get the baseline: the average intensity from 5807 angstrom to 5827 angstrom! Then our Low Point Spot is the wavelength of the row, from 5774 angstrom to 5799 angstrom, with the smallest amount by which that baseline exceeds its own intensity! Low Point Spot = 5775.5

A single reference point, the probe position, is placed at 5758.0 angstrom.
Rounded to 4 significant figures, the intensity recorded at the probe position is 9.143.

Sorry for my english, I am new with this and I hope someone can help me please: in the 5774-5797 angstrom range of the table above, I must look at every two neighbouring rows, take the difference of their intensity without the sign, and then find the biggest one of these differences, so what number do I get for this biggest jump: 0.89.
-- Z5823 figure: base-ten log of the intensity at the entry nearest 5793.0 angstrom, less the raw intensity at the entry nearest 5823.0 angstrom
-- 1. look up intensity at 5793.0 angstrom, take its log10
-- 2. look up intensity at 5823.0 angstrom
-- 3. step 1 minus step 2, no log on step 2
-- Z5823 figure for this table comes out -9.4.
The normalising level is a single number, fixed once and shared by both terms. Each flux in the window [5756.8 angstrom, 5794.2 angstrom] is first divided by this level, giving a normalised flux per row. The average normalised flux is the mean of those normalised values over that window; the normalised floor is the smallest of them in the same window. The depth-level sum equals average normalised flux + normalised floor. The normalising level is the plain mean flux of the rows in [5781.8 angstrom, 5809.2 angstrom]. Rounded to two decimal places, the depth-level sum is 1.98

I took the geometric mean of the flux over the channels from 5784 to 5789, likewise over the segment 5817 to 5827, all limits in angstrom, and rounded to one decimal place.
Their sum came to 18.9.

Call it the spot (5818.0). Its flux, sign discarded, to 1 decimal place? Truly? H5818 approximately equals 9.7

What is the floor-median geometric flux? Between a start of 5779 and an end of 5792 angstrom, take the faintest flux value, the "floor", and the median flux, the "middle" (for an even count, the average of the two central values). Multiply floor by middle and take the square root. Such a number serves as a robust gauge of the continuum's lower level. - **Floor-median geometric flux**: 8.84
